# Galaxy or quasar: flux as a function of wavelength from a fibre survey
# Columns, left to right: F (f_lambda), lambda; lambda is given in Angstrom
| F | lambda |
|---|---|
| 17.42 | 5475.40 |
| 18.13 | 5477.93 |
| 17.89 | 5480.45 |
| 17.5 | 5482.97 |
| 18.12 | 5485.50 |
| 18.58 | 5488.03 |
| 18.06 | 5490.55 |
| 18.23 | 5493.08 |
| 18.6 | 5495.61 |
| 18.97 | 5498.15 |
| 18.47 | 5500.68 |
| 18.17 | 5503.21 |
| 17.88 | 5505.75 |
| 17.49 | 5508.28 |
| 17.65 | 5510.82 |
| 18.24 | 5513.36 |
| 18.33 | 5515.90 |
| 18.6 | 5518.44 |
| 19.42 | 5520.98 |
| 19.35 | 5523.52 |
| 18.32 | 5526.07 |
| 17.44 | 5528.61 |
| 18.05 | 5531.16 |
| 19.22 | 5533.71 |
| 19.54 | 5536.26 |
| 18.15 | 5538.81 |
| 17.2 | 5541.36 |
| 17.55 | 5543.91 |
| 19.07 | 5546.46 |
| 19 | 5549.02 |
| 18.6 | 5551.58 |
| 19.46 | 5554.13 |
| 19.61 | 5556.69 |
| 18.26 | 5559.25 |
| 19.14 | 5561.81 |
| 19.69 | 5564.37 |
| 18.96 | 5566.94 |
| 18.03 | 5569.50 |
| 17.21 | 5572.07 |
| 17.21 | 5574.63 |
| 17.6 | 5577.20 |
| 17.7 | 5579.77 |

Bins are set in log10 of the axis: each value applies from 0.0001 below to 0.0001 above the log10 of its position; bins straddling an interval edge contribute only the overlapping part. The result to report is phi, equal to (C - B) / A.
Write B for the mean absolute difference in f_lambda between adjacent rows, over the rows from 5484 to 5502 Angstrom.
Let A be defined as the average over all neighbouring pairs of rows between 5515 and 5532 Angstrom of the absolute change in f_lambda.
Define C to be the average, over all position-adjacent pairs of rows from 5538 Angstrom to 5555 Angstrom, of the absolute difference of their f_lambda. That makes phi 0.5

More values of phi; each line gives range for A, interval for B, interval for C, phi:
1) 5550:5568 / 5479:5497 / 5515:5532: 0.3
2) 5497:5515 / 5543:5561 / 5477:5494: -0.9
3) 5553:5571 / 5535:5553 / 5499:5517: -0.6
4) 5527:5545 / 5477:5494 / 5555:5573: 0.6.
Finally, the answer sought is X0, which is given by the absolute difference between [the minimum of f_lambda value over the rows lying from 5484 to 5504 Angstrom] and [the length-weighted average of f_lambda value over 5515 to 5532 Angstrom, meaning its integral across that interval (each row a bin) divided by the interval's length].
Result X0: 0.46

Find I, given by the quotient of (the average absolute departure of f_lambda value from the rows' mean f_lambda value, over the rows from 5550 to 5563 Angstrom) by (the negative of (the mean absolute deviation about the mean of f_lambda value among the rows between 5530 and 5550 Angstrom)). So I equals -0.6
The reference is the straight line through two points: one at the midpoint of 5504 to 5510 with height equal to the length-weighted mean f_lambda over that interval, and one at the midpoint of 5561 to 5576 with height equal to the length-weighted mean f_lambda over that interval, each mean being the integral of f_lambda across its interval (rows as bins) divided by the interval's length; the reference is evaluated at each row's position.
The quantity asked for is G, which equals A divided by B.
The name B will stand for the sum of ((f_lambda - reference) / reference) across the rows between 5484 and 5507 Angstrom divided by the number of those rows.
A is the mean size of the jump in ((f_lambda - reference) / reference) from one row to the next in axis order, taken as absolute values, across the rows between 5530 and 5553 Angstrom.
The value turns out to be 1.01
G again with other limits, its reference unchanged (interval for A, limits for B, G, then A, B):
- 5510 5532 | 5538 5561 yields 1.37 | 0.030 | 0.0220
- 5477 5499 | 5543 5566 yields 0.55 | 0.022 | 0.0403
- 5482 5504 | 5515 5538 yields 0.53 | 0.023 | 0.0439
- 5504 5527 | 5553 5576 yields 1.35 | 0.024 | 0.0175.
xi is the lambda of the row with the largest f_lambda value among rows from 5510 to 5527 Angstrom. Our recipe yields 5520.98 Angstrom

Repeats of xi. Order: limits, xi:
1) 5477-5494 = 5488.03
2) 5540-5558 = 5556.69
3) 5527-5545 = 5536.26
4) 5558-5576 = 5564.37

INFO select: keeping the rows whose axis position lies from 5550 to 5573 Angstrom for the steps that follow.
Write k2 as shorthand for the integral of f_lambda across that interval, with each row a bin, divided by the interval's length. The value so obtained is 18.8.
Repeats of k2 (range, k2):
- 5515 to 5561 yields 18.6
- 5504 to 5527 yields 18.4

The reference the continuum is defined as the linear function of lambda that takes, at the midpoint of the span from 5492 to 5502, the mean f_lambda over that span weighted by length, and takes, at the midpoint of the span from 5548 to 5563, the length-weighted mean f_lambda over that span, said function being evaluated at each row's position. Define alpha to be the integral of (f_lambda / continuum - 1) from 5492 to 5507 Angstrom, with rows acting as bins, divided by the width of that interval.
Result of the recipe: -0.011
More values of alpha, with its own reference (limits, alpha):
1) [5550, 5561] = -0.001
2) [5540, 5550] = -0.040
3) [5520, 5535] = -0.010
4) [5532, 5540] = 0.003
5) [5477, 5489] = -0.023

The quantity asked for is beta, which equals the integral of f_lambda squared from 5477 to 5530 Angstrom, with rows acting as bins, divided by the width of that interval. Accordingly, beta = 334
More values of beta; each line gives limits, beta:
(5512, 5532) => 342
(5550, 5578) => 345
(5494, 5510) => 333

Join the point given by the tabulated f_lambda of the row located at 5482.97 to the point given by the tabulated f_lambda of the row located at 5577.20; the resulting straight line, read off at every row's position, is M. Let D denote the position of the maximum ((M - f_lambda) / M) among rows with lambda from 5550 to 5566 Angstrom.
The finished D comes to 5559.25 Angstrom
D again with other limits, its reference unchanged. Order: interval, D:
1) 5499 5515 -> 5508.28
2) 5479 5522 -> 5508.28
